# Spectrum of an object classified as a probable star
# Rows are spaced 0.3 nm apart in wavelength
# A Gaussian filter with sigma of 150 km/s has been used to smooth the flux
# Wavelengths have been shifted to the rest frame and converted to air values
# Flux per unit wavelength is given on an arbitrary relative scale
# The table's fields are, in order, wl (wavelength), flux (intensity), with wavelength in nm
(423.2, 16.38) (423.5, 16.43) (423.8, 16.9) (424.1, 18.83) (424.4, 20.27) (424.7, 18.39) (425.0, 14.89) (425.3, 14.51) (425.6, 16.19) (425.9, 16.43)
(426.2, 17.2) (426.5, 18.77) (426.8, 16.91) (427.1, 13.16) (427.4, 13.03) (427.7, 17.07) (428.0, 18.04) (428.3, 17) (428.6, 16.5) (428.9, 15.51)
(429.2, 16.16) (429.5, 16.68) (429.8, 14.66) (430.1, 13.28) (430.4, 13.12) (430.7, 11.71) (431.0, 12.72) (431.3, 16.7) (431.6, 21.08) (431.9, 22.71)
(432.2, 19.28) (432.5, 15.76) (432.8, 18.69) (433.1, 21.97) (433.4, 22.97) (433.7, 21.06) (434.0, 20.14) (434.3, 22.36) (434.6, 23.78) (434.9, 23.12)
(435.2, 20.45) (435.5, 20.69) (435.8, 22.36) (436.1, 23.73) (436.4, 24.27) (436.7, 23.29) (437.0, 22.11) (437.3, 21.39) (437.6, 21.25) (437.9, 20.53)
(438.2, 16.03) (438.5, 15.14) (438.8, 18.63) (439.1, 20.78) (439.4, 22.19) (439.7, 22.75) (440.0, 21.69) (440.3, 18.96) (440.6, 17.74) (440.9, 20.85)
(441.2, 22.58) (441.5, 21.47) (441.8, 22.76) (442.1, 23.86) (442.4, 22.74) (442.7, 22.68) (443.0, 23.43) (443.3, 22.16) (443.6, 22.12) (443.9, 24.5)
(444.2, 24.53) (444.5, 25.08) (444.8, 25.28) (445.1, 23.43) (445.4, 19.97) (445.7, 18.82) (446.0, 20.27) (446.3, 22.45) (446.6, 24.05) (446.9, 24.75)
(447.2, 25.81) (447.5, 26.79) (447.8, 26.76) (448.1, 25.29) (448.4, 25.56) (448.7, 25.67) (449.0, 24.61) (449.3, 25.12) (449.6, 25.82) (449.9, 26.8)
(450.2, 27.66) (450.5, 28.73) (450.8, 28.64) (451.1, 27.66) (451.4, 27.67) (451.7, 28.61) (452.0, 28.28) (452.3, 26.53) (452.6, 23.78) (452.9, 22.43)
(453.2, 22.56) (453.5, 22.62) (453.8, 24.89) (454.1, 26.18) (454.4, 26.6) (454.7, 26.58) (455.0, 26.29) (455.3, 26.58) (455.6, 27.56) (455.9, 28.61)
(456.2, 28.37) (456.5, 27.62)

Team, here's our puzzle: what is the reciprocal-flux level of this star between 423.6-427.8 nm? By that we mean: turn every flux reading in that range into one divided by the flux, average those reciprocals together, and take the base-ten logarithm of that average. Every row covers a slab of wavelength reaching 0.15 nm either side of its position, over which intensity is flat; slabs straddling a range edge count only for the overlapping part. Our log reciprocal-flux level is -1.21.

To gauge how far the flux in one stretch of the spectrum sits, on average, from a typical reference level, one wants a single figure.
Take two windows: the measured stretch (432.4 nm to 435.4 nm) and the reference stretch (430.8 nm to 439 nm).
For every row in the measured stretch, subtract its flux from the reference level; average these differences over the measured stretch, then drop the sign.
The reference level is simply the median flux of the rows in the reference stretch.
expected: 0.0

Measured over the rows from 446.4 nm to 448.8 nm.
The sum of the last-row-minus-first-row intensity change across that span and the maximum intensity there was 28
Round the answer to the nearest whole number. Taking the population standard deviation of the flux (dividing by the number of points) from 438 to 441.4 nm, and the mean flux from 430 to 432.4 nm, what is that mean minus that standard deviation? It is 14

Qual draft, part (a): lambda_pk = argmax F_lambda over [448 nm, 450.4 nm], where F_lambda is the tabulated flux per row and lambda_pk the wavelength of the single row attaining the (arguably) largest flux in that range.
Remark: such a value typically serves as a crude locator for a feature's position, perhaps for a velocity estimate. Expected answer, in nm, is 450.2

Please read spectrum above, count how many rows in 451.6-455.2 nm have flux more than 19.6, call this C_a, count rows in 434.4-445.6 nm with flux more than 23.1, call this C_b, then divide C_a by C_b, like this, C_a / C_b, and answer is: 1.0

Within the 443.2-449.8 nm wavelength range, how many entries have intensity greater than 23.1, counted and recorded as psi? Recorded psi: 16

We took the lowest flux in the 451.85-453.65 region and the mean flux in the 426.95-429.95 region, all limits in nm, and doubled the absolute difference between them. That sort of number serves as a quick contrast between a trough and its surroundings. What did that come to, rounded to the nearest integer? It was 13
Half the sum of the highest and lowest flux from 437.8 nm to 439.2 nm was 18.0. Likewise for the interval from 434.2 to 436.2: 22.1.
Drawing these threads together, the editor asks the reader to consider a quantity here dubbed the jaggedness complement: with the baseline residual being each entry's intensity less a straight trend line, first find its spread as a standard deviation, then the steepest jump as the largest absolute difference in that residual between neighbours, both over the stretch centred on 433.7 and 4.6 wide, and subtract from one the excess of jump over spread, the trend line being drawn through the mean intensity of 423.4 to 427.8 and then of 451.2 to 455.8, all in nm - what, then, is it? -0.7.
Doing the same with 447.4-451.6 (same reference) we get 0.5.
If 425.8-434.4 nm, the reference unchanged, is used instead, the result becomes -0.4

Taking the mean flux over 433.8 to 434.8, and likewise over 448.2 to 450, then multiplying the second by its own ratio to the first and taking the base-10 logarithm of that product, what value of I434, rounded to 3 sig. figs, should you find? 1.47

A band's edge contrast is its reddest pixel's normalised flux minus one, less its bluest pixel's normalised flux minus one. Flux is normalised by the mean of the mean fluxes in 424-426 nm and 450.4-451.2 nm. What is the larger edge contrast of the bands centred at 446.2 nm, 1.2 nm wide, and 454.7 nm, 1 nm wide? 0.23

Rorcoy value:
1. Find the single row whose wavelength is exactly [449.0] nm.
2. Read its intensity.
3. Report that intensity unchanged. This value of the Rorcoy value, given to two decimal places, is 24.61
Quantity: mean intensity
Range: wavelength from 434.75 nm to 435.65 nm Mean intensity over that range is 21.4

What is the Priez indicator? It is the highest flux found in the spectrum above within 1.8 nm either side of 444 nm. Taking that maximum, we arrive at 25.28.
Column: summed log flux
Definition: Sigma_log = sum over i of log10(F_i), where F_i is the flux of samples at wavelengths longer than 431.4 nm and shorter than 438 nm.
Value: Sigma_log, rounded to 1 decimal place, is 29.3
